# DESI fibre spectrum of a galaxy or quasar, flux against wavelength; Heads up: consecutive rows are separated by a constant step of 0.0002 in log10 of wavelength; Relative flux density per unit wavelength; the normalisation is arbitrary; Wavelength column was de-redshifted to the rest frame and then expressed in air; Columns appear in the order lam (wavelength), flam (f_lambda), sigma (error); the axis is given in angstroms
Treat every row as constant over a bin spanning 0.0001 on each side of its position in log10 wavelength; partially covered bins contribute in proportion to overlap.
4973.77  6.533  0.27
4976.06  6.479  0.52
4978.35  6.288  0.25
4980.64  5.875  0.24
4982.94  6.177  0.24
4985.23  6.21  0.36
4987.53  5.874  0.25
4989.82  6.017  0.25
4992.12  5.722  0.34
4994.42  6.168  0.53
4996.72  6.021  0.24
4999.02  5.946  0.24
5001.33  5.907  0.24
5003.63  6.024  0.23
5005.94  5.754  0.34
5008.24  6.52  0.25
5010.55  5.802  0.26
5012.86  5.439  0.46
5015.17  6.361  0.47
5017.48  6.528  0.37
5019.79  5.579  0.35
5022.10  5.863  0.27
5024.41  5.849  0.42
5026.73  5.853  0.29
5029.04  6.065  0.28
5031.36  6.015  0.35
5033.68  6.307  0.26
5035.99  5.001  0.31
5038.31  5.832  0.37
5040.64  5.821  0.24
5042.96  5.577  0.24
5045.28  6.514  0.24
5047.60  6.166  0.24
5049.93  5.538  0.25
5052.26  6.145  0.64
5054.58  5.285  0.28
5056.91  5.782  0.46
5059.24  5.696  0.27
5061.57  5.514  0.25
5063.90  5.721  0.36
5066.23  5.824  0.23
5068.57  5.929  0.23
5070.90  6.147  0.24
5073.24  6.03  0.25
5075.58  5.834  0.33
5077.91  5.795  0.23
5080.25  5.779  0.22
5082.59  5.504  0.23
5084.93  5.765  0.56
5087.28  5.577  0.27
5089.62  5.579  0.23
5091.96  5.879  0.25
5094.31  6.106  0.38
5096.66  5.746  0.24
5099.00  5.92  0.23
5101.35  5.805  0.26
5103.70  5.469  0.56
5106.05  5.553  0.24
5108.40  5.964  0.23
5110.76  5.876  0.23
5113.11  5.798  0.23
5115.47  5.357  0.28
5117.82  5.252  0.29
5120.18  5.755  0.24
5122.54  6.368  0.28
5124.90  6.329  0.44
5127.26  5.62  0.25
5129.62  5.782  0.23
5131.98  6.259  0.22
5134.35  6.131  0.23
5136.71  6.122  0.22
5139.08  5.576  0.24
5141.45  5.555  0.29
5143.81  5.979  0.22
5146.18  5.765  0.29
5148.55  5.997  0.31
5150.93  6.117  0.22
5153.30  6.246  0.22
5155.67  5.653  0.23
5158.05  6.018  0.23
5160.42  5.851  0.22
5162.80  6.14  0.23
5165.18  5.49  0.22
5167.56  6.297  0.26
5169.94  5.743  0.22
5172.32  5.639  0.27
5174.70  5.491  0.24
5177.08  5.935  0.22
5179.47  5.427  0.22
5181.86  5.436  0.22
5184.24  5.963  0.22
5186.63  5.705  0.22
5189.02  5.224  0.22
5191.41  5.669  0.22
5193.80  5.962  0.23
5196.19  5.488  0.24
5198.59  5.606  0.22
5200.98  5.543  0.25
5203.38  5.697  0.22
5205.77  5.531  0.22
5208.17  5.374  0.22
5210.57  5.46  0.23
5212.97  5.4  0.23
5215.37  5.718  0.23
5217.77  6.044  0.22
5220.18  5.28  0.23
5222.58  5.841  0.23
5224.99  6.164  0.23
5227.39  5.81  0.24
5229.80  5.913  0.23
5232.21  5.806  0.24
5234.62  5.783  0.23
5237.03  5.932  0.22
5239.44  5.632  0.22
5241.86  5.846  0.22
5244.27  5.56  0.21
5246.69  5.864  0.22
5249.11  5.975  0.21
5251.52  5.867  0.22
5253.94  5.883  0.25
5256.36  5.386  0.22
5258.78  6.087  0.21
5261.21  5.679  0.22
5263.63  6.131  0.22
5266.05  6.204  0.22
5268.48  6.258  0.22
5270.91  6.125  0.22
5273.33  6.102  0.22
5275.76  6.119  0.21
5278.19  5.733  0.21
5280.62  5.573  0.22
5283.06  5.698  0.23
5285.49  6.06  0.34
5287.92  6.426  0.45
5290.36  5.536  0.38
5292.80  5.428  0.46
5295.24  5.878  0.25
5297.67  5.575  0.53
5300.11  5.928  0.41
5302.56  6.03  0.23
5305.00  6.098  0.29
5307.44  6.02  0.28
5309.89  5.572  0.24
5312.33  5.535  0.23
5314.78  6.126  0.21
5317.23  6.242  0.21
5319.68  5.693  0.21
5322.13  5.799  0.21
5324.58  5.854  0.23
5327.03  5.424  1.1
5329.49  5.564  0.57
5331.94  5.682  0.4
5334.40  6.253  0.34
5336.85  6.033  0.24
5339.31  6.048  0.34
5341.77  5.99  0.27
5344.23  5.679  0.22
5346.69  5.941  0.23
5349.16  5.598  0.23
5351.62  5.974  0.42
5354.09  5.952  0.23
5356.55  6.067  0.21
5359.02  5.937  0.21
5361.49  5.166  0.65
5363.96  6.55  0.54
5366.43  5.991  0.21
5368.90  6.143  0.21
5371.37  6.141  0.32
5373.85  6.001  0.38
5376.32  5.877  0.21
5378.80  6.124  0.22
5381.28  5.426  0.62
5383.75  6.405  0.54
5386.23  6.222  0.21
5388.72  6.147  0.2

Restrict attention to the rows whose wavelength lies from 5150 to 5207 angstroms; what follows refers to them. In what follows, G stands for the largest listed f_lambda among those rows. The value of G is 6.297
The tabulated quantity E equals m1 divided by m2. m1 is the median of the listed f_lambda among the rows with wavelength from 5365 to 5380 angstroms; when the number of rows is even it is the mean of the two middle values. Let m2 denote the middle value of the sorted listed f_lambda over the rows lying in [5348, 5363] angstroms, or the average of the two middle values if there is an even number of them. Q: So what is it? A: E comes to 1.02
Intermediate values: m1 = 6.1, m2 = 5.94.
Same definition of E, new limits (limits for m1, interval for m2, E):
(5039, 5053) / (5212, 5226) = 1.04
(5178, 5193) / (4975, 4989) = 0.90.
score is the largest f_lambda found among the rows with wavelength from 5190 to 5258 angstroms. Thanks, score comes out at 6.164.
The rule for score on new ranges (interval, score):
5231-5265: 6.131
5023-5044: 6.307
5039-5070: 6.514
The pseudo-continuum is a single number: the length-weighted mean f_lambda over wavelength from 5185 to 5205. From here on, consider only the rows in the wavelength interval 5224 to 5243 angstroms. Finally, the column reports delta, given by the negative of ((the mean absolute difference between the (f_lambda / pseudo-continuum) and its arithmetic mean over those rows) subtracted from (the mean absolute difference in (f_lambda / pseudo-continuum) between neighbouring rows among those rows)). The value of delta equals -0.013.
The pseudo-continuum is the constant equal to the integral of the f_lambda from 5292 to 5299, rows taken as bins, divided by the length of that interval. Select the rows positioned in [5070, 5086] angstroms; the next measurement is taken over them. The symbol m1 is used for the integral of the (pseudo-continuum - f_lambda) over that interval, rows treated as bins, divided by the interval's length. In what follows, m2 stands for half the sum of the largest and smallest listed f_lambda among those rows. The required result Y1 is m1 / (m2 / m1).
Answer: 0.006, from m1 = -0.2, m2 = 5.8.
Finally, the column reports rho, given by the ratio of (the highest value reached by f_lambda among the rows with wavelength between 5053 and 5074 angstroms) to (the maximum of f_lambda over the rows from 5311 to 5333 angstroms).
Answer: 0.98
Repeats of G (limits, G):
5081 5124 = 6.368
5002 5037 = 6.528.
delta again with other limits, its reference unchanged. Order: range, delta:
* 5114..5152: 0.001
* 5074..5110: -0.010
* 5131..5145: 0.004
